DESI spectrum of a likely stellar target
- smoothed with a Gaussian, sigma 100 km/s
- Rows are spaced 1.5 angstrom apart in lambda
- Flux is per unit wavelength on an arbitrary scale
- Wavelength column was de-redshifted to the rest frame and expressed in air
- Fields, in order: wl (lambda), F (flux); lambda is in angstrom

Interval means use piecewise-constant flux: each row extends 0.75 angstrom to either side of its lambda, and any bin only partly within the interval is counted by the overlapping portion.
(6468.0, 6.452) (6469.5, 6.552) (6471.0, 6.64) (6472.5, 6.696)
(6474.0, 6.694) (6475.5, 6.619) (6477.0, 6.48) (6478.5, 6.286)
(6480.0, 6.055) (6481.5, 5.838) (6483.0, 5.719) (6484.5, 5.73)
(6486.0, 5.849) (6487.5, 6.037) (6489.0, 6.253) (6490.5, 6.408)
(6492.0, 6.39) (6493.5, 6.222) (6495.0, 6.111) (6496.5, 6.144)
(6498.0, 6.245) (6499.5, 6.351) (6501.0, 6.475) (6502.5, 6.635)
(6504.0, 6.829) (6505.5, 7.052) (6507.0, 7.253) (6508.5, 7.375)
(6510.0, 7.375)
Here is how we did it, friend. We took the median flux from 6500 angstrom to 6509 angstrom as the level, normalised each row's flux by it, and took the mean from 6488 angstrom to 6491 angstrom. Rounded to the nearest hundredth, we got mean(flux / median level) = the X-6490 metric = 0.91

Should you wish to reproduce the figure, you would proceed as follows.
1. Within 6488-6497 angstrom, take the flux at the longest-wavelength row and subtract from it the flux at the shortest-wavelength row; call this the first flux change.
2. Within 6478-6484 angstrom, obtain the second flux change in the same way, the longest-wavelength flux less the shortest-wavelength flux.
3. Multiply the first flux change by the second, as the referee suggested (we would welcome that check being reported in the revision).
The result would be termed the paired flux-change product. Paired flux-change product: 0.06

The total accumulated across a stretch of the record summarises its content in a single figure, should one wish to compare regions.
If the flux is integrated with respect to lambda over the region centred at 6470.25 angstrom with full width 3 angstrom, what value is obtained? 19.8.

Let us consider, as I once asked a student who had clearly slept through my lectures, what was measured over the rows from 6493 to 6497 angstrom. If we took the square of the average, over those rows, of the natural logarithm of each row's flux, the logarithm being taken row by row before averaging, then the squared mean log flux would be 3.30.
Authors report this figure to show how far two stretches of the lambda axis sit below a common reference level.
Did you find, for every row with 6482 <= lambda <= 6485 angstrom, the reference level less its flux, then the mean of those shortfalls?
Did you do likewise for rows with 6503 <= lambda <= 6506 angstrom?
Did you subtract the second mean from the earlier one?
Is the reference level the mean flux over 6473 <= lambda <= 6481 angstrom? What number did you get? 1.2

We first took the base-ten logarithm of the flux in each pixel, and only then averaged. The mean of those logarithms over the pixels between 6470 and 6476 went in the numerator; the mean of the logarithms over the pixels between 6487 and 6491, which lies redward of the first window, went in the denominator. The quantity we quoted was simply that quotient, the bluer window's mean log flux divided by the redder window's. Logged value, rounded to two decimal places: 1.04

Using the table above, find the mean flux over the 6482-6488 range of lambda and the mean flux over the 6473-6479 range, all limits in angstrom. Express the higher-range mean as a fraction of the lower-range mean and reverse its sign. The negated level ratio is -0.89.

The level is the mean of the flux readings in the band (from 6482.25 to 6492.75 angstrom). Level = 6.1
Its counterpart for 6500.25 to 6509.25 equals 6.9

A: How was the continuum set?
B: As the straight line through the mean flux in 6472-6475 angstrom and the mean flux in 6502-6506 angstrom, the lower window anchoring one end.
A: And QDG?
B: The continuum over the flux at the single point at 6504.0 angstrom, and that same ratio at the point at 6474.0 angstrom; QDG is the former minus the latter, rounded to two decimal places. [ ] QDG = 0.00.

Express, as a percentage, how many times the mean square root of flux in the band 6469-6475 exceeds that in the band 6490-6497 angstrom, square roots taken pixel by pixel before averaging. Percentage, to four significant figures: 103.1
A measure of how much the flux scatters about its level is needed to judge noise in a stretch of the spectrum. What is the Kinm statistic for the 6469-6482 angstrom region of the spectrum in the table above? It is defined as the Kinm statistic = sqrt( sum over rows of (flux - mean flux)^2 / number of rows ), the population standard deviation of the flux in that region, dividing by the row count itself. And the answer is 0.29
